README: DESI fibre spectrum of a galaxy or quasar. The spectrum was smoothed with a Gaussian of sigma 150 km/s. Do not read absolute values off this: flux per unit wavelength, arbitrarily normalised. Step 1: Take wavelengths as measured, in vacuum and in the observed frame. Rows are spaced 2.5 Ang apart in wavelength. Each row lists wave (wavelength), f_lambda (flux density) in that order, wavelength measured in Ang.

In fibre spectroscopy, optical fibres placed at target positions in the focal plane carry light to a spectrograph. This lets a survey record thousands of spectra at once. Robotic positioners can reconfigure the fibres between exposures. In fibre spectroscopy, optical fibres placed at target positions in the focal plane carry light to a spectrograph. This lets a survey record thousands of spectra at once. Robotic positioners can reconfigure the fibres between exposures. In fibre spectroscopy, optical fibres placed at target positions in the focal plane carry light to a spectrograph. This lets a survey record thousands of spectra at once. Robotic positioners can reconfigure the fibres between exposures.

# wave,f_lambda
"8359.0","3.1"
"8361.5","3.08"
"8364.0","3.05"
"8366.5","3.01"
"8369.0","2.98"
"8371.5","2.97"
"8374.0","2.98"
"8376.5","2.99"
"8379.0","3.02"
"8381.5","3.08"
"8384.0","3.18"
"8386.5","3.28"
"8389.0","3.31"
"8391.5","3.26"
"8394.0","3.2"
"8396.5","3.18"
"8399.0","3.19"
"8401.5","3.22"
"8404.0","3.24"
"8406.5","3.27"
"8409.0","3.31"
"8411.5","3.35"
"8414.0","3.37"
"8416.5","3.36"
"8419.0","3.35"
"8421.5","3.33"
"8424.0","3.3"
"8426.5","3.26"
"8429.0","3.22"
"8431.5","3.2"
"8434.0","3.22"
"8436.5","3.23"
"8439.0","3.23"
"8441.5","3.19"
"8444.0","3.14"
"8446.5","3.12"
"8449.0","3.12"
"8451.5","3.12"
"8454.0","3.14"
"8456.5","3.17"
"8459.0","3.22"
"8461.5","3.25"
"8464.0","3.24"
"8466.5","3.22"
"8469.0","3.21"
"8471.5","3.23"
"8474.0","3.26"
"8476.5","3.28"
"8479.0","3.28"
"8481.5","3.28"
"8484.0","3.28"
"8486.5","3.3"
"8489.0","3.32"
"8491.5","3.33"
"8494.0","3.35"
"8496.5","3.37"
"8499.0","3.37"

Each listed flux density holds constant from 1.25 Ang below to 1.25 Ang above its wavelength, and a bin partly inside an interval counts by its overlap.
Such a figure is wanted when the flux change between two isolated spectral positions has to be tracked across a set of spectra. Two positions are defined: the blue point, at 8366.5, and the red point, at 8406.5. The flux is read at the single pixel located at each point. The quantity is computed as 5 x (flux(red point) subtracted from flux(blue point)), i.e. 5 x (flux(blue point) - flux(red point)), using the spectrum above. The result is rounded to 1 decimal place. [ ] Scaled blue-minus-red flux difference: -1.3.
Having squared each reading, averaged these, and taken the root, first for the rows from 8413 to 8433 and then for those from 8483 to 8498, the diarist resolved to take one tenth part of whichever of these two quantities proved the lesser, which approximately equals 0.330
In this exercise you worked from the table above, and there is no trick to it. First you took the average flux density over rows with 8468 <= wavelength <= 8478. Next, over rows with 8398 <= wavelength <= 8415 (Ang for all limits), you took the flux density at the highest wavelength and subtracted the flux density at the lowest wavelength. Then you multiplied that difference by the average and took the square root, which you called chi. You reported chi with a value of 0.76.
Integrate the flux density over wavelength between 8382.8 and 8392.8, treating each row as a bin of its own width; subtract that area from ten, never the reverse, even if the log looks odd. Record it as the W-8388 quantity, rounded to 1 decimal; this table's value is -22.6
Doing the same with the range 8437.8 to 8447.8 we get -21.7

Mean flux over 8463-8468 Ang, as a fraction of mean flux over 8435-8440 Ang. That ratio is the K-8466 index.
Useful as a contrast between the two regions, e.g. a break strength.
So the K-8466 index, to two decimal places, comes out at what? 1.00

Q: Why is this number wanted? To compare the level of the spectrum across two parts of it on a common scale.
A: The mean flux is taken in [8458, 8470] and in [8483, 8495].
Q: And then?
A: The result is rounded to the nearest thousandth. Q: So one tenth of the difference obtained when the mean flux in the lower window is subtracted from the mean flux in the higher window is 0.009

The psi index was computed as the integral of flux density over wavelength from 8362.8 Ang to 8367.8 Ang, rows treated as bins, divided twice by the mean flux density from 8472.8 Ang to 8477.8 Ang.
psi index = 1.42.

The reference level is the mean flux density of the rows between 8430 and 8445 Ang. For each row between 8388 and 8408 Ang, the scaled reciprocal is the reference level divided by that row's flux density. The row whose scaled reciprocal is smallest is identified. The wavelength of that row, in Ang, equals 8389.0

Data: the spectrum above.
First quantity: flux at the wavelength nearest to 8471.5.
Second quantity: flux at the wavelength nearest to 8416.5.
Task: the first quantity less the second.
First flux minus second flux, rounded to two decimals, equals -0.13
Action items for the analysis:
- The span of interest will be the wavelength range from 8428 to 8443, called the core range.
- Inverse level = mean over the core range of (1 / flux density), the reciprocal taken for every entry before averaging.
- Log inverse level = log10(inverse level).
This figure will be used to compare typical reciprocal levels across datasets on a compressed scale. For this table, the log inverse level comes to -0.507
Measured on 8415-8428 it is -0.521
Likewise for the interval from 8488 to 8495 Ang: -0.523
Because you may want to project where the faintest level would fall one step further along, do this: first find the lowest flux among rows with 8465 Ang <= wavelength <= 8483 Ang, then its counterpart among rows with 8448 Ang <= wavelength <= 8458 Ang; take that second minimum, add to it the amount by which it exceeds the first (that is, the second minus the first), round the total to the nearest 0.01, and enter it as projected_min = 3.03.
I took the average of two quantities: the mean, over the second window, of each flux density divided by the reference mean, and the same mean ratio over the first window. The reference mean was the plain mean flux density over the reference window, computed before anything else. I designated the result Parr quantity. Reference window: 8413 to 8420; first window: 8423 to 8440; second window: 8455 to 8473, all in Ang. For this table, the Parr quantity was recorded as 0.961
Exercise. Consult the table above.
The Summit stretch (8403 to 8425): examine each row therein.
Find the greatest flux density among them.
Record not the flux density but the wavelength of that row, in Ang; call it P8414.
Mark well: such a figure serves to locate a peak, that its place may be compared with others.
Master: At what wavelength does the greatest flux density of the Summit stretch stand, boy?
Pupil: 8414.0 Ang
